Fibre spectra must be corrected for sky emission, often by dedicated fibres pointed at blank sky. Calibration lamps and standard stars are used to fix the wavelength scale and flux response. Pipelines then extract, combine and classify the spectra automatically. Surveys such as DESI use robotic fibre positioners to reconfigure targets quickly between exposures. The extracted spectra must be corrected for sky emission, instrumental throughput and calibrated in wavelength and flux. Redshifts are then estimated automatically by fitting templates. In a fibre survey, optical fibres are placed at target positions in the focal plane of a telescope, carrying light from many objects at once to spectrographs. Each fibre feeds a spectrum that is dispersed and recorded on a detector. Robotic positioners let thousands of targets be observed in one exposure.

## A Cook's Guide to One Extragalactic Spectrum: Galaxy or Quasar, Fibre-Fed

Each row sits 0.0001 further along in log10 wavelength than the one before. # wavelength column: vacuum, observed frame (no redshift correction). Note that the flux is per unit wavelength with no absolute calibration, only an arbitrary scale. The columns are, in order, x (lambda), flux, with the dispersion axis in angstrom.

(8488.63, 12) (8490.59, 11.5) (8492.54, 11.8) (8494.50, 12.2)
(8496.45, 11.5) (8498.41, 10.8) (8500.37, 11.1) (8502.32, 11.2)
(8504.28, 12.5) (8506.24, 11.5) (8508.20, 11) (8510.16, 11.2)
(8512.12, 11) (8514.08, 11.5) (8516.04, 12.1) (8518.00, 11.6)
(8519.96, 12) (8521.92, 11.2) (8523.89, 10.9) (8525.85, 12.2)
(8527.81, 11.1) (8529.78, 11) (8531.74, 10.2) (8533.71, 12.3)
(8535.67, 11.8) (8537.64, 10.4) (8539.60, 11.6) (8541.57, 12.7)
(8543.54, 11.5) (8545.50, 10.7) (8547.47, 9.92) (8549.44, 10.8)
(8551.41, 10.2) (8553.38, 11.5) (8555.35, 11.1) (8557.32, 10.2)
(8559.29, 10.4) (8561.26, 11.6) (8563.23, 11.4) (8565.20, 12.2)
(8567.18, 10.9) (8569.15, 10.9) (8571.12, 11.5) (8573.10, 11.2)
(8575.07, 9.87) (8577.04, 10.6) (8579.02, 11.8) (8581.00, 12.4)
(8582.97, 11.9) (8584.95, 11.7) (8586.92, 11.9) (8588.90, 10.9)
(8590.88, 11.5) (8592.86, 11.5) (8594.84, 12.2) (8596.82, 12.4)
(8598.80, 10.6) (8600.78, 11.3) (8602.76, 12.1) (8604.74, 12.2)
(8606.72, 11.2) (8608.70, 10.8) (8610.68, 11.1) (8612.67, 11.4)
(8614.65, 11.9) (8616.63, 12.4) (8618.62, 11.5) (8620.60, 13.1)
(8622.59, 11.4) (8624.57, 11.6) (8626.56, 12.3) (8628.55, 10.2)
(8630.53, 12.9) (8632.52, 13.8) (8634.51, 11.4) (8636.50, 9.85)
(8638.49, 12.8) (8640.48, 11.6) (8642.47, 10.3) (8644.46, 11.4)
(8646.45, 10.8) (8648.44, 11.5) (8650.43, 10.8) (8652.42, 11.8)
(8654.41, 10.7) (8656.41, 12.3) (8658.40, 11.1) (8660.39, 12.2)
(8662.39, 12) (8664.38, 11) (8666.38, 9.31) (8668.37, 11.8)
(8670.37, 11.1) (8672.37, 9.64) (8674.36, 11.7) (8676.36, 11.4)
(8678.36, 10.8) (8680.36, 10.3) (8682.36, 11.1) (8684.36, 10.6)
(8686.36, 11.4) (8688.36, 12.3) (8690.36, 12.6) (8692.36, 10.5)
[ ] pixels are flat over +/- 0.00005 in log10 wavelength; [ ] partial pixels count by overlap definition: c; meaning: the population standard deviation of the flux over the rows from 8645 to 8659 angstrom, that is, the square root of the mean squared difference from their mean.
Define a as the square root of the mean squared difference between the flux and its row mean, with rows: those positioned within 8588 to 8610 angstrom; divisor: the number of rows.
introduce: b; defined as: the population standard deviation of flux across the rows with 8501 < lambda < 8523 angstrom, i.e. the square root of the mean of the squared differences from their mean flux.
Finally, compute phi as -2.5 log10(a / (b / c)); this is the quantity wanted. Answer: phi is 0.4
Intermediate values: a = 0.60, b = 0.47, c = 0.56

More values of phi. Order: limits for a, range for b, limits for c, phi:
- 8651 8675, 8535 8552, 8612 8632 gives 0.1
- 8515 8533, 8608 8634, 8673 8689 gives 1.0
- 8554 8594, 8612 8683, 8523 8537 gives 0.8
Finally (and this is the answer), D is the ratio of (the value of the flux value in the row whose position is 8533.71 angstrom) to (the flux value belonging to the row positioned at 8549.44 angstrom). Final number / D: 1.14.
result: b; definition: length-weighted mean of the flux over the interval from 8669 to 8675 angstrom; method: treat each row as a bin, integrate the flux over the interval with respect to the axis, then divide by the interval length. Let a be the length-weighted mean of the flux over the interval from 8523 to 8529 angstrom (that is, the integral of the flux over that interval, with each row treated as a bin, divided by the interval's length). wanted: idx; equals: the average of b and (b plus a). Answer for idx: 16.5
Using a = 11.4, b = 10.8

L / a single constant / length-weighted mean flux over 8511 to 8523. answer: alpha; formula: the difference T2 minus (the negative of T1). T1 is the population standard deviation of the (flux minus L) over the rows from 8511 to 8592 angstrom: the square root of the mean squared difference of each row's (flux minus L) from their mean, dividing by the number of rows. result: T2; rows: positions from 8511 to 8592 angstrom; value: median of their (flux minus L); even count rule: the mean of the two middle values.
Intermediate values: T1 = 0.70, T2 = -0.16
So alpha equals 0.54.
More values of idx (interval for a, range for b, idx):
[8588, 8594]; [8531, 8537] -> 17.1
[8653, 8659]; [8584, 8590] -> 17.2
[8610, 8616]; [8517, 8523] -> 17.4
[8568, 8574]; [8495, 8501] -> 16.8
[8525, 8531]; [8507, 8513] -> 16.8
